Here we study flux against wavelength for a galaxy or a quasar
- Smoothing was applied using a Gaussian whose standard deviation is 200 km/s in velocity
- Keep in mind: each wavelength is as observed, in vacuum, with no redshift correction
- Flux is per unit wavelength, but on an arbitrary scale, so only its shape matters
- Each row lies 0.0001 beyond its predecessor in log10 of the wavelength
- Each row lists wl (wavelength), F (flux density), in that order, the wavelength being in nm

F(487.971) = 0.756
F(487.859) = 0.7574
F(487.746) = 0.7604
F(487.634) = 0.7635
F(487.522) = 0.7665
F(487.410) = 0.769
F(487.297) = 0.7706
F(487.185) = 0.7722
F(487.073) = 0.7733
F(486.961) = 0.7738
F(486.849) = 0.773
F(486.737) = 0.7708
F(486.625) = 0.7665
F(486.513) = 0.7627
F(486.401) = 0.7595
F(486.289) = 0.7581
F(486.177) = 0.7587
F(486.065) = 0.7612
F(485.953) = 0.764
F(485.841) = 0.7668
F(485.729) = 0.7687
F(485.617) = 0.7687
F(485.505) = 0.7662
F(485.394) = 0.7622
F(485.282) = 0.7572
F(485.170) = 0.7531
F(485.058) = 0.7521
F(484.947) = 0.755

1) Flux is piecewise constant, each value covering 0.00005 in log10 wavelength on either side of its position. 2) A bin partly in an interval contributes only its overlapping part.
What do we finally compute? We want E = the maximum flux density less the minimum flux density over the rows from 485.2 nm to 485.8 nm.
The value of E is 0.0115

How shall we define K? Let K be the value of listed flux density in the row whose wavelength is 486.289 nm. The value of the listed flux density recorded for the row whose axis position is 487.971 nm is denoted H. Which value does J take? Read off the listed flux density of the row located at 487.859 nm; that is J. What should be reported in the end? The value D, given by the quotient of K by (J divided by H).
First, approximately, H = 0.756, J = 0.7574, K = 0.7581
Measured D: 0.757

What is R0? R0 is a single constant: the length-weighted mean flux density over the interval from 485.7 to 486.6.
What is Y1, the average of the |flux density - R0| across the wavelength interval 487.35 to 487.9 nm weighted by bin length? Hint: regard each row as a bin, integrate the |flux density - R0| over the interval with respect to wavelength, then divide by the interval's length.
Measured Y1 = 0.0038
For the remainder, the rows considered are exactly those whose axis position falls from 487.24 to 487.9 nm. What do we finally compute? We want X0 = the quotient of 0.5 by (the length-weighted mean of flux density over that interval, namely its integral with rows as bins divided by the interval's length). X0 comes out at 0.654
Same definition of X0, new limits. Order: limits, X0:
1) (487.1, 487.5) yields 0.649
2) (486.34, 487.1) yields 0.650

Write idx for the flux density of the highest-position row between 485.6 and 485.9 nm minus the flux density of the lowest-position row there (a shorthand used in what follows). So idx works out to -0.002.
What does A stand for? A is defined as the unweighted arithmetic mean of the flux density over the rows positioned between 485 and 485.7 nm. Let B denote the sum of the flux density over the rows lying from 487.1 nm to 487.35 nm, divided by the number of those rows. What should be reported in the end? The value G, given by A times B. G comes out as 0.586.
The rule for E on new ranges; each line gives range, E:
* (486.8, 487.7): 0.0103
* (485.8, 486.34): 0.0087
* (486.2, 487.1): 0.0157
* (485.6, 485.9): 0.0019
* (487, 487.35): 0.0027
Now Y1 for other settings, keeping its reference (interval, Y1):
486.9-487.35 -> 0.0105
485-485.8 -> 0.0059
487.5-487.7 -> 0.0026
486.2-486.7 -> 0.0032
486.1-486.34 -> 0.0034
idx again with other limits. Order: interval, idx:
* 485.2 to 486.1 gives 0.004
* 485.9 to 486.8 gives 0.007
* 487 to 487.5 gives -0.004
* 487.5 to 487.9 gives -0.009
